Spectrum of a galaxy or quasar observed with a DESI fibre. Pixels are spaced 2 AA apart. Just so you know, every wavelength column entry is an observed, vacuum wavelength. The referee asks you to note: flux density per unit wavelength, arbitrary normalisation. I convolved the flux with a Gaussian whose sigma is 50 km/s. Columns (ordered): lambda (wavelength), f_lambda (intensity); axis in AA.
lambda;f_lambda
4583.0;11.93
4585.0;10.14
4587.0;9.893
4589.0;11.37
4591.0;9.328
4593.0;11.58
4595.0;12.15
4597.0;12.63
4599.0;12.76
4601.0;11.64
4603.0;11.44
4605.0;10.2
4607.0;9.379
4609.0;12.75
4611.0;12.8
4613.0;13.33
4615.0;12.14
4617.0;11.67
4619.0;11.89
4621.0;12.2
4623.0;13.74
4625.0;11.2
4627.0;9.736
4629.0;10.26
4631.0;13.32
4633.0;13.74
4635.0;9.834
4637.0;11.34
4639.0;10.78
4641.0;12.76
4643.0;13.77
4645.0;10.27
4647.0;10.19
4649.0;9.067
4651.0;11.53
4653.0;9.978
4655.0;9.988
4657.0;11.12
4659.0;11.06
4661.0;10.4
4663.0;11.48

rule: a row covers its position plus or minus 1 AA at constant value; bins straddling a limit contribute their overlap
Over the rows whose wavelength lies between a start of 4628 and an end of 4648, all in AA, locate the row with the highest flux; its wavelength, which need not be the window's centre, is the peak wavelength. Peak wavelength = 4643.0 AA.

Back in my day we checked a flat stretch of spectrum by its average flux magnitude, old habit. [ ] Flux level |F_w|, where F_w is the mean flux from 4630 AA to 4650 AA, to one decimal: 11.5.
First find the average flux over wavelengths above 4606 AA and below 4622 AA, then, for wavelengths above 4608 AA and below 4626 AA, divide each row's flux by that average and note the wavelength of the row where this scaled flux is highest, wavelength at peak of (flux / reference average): 4623.0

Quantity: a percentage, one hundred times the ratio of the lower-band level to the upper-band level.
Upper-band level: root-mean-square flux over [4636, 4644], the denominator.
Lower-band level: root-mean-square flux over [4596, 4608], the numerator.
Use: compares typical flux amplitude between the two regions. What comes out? 93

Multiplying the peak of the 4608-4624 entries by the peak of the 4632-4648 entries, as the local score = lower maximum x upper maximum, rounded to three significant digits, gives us 189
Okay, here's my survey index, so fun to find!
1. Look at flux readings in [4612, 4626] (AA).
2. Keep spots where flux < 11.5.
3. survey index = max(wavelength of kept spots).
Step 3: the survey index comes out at 4625.0 AA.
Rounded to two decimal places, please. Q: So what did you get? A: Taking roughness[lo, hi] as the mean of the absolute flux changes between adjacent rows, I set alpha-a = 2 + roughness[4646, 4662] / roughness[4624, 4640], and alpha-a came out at 2.61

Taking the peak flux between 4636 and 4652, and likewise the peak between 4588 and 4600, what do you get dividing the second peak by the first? 0.93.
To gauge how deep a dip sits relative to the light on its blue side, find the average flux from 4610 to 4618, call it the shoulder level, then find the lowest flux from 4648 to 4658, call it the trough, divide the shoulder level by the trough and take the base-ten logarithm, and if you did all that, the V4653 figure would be 0.14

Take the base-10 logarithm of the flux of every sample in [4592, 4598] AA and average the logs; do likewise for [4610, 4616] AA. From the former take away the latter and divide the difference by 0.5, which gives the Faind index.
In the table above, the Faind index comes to -0.04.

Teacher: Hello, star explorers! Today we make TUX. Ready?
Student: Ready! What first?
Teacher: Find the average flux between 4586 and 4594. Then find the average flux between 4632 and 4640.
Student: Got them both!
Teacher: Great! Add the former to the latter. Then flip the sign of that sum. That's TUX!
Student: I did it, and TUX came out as -22.0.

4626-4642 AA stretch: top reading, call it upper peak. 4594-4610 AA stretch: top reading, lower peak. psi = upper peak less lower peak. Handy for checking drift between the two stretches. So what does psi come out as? 0.98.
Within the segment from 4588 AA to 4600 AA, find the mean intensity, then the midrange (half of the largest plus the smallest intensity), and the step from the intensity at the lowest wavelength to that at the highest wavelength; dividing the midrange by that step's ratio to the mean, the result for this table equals 92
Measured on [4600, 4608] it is -50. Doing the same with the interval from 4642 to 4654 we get -33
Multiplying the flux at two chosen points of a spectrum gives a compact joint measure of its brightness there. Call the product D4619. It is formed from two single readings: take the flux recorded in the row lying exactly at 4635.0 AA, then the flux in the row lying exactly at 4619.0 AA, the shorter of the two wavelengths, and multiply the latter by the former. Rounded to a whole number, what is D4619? 117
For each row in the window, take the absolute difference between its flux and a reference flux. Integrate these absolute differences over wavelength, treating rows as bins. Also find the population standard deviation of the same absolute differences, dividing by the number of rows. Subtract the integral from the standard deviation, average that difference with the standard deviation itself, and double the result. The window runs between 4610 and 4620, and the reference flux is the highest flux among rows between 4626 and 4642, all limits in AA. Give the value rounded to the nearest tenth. -12.5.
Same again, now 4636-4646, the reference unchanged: -17.1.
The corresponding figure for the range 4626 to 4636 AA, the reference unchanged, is -20.1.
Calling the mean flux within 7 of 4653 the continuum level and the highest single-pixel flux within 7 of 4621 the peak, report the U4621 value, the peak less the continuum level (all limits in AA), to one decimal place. 3.3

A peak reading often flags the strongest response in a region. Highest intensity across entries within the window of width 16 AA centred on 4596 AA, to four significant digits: 12.76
